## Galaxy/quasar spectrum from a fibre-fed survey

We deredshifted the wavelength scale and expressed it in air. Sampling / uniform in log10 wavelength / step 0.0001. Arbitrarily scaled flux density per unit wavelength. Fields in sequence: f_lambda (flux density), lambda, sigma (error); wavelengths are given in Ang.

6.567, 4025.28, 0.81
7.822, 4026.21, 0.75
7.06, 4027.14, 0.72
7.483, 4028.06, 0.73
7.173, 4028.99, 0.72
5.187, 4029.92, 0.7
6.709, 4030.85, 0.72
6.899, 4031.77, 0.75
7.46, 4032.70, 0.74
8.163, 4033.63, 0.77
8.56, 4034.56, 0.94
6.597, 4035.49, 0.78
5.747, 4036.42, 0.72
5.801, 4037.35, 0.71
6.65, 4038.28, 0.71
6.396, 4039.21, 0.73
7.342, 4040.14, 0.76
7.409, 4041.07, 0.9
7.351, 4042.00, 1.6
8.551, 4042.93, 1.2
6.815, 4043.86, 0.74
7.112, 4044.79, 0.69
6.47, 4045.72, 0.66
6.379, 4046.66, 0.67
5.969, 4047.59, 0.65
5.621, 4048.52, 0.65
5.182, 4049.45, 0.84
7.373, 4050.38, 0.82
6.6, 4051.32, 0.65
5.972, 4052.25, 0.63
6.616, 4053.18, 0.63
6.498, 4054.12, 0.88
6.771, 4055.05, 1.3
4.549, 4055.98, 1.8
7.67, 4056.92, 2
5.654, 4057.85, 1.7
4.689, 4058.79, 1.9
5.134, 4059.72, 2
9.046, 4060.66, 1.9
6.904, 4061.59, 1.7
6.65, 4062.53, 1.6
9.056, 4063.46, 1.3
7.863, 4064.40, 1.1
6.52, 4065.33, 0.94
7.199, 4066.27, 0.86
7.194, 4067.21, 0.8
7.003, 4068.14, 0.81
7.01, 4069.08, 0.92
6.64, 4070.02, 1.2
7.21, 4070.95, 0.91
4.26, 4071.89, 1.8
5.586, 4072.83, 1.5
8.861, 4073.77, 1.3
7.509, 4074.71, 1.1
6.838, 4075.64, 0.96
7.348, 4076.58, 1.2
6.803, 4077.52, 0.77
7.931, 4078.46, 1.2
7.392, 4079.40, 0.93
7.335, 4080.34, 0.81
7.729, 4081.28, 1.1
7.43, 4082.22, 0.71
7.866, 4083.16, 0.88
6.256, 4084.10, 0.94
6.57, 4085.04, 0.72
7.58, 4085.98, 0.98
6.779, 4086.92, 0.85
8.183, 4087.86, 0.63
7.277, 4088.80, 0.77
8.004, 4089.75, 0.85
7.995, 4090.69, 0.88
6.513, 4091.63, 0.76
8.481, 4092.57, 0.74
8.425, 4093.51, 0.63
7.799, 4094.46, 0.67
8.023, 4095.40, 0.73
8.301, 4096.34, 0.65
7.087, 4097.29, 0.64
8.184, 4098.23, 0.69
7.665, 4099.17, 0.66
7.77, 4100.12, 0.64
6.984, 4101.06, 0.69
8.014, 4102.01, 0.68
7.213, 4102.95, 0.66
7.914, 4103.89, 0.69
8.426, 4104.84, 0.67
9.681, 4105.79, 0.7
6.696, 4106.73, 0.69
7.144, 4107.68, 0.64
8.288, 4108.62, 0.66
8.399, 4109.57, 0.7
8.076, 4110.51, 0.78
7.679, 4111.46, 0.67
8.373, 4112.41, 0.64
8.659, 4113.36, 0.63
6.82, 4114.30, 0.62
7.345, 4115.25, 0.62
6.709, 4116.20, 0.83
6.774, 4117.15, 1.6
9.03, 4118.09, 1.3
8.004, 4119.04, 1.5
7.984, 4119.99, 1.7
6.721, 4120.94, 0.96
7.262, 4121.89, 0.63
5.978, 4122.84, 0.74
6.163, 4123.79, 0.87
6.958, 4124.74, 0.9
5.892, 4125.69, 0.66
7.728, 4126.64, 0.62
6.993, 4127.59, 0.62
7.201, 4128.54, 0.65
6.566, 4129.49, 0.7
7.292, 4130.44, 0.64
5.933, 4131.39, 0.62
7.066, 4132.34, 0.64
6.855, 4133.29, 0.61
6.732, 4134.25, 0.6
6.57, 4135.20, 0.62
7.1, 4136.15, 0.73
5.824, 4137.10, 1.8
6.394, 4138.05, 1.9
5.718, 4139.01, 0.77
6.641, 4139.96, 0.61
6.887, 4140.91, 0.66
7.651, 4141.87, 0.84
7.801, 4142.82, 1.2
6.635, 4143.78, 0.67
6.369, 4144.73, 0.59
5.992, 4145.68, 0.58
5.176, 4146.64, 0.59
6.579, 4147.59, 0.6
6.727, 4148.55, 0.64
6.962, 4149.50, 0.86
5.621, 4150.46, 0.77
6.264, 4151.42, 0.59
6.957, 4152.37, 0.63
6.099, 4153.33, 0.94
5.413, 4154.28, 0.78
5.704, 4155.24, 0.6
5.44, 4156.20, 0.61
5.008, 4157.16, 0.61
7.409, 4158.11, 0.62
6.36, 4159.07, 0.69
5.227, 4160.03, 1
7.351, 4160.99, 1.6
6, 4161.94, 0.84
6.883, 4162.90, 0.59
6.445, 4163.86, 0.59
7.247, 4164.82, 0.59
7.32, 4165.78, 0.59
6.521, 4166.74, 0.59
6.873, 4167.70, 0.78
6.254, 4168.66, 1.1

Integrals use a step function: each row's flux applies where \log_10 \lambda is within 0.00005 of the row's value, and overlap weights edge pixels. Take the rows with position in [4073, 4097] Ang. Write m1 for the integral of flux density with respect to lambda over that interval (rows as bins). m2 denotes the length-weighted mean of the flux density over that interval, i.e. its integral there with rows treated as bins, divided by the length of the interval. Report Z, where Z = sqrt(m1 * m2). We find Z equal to 37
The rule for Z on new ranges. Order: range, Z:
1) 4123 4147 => 33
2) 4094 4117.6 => 38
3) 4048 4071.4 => 32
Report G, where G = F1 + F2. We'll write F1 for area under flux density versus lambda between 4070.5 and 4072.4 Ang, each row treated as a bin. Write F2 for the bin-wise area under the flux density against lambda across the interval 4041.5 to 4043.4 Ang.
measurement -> 25.9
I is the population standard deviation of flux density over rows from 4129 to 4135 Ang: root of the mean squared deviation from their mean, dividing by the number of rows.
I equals 0.43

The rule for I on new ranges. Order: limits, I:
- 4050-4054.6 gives 0.45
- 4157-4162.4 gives 0.93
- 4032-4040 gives 0.98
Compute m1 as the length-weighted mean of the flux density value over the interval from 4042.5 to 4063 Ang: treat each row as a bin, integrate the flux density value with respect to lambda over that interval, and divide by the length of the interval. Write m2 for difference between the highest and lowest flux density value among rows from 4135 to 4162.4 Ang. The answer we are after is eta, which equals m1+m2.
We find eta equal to 9.3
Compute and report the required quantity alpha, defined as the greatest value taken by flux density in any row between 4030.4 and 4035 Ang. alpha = 8.56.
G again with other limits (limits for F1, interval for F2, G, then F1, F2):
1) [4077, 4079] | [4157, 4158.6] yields 25.1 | 14.7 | 10.3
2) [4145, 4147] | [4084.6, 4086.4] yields 24.1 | 11.4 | 12.7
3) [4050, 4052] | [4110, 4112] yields 29.5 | 13.7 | 15.8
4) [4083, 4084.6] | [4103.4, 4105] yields 24.0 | 11.0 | 13.0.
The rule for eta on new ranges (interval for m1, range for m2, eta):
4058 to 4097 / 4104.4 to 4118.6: 10.2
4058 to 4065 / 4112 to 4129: 10.1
